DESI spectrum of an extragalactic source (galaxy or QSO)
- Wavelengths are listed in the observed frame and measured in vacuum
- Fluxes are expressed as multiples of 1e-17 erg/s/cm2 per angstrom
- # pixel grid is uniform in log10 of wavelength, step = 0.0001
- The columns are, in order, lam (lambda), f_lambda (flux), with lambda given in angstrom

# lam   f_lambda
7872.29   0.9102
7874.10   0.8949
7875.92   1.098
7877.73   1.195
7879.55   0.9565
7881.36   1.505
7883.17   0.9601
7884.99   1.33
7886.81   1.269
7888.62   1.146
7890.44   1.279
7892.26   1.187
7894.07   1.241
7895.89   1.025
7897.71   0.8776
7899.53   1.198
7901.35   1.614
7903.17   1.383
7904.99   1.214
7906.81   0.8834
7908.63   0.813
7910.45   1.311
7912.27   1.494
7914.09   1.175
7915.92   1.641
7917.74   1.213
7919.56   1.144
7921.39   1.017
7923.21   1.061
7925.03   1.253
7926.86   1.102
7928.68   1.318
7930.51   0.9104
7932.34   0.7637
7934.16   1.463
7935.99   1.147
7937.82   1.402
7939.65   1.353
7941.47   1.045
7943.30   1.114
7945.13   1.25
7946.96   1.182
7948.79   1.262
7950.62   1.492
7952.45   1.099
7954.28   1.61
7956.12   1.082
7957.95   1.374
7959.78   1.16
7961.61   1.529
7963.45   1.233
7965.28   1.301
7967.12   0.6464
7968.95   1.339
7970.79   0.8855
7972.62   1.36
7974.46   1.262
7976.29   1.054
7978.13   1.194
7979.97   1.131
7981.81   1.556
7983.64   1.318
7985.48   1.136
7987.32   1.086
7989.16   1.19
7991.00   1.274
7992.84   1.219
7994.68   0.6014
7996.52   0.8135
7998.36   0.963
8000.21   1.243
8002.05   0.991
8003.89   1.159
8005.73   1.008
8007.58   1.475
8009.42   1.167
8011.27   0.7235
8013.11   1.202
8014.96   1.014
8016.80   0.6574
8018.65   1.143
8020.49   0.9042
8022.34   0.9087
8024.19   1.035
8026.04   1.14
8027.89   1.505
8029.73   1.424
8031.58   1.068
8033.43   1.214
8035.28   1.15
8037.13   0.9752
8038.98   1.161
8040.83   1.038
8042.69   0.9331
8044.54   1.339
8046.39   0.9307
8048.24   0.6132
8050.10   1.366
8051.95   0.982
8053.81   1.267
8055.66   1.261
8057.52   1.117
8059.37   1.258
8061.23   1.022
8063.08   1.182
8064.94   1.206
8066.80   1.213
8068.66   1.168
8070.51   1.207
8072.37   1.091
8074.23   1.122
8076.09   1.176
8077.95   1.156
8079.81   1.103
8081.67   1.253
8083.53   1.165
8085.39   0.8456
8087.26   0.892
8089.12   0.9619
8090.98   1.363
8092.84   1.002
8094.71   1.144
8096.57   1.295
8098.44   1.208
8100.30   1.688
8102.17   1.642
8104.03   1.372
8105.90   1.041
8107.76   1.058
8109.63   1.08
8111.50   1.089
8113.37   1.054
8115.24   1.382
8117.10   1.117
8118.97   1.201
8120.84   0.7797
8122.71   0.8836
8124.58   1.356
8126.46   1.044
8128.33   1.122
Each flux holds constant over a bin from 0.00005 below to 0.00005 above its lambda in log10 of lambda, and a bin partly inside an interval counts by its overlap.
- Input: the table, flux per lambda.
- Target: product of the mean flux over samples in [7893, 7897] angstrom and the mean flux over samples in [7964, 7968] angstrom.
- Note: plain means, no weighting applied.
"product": 1.1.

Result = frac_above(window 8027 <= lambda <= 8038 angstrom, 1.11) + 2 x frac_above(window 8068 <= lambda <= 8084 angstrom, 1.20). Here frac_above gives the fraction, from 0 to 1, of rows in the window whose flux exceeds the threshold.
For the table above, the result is 1.11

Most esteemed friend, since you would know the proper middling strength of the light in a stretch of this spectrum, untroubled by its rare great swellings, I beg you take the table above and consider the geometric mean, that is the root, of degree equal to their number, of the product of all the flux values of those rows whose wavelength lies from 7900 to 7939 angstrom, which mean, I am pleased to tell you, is 1.18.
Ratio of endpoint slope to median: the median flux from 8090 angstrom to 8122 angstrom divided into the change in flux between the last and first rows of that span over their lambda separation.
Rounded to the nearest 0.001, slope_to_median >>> -0.017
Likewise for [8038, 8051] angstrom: 0.018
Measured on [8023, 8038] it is -0.004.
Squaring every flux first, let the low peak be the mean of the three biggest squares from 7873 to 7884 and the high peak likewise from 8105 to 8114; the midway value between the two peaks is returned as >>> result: 1.40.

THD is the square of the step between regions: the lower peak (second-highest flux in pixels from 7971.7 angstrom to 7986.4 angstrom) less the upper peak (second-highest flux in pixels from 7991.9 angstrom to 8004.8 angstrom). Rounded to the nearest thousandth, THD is 0.020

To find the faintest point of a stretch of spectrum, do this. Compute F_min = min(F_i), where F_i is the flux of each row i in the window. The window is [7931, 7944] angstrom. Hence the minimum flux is 0.7637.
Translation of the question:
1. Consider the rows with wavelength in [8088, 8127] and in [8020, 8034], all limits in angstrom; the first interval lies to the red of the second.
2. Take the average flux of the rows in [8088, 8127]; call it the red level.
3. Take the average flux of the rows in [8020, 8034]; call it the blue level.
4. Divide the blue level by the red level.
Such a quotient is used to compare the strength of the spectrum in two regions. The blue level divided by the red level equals 0.98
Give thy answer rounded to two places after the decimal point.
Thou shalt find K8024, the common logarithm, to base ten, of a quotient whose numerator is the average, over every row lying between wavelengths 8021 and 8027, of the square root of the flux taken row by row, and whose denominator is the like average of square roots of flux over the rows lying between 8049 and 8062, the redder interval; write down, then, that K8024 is -0.03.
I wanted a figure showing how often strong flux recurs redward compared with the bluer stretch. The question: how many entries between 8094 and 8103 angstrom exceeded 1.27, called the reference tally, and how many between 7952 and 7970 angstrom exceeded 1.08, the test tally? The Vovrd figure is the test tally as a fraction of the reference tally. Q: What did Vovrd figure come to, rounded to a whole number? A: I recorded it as 3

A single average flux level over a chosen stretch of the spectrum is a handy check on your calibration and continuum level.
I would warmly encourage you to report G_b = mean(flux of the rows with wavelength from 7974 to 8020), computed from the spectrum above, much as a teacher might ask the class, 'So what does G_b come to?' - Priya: 1.10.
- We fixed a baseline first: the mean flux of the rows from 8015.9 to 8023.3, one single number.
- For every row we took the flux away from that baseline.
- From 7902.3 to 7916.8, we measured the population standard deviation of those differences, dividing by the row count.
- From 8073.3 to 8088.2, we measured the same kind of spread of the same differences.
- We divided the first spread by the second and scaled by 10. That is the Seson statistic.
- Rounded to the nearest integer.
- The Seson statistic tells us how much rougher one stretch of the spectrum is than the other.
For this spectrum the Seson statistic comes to 20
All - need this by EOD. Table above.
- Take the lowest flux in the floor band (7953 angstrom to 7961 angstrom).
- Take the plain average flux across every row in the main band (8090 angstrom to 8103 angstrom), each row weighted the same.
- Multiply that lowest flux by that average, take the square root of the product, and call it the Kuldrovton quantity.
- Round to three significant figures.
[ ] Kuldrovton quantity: 1.20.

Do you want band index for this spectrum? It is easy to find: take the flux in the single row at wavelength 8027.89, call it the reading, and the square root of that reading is 1.23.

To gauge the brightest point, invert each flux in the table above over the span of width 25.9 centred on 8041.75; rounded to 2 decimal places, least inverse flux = 0.70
